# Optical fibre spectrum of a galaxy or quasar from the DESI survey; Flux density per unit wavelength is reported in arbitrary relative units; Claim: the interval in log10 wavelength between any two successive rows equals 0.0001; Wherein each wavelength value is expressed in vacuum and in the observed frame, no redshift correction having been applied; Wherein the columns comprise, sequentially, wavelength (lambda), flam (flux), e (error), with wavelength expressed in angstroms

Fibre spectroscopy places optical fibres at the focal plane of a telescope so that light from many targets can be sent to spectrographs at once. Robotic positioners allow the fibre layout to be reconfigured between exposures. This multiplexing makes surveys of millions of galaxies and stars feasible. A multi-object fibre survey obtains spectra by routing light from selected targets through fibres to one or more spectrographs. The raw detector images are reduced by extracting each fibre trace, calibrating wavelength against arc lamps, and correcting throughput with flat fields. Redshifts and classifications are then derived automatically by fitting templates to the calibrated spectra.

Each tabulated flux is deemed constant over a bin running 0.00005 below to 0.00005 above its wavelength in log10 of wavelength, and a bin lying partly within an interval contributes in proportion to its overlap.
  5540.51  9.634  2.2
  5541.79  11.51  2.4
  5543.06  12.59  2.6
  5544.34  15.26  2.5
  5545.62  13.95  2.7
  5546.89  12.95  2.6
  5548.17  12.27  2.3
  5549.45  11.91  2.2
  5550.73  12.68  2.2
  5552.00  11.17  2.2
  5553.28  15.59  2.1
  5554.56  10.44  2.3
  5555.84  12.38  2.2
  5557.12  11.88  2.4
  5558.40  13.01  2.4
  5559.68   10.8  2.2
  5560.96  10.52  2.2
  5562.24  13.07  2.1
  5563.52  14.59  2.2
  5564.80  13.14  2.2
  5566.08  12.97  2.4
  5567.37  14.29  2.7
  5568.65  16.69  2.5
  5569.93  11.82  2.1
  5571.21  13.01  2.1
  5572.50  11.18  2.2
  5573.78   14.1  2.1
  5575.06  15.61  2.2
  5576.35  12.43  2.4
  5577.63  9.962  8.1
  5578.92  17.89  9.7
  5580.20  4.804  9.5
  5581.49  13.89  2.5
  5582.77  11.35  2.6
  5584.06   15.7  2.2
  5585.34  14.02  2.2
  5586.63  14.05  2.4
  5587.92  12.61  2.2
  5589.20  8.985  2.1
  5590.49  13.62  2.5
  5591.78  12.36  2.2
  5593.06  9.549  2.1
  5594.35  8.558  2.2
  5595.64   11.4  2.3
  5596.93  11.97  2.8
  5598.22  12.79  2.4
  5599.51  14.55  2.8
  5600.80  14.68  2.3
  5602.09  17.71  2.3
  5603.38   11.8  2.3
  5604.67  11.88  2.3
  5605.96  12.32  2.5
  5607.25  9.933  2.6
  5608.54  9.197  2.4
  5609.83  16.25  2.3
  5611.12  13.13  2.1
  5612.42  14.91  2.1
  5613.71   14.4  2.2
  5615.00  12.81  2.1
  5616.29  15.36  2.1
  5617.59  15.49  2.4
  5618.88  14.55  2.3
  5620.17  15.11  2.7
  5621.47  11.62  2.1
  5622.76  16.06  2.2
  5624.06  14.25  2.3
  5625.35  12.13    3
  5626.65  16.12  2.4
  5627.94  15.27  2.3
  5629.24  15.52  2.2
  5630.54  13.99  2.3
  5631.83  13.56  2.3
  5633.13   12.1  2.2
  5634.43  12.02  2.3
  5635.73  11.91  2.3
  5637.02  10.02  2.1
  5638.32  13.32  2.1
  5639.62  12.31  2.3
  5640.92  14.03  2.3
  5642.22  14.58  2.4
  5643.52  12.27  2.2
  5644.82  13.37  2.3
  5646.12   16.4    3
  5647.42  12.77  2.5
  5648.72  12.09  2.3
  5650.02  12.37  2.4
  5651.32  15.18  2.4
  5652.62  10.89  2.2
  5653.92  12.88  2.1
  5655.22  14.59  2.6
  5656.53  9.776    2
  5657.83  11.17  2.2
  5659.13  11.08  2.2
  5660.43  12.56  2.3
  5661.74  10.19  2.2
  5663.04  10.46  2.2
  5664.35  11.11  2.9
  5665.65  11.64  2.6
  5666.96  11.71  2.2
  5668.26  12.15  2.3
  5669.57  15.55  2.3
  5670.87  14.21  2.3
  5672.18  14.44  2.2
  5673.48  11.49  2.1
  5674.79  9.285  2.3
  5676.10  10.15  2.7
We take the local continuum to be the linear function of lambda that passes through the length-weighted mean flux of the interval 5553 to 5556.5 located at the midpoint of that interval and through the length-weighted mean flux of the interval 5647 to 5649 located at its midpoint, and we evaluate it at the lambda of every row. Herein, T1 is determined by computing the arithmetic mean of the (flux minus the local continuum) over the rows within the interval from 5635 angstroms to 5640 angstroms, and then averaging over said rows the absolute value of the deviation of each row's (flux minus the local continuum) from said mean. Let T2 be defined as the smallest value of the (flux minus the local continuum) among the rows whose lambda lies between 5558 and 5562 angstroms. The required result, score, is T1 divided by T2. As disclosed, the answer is 0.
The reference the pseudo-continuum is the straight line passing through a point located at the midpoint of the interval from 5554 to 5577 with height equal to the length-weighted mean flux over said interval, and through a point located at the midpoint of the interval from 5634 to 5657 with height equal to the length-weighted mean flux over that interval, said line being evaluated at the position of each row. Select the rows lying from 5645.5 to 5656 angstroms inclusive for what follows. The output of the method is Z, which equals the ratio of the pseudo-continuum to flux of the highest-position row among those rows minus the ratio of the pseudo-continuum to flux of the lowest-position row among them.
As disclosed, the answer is 0.10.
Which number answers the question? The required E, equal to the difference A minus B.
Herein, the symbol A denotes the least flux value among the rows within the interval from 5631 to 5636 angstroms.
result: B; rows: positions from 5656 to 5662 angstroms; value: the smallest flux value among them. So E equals 2.1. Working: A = 11.91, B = 9.776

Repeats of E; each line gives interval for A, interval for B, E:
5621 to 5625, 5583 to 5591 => 2.6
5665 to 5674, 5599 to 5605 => -0.3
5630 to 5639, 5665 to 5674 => -1.5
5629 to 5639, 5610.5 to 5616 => -2.8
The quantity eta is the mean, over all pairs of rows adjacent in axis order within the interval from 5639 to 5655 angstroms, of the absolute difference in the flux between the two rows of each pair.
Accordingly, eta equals 2.0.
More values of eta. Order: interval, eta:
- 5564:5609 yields 2.8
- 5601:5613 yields 2.7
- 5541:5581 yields 2.4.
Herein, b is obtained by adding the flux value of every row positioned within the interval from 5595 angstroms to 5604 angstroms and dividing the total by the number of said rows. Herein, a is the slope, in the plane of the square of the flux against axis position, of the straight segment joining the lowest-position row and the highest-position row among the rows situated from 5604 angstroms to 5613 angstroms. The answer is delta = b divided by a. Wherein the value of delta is 1.3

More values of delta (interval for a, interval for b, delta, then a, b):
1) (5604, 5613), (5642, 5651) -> 1.3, 10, 13.4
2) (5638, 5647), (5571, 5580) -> 1.1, 12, 13.5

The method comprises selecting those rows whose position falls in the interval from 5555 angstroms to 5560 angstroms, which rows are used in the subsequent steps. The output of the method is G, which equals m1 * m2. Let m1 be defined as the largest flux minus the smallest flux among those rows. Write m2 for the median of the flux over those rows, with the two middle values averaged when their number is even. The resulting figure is 27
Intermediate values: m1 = 2.2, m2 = 12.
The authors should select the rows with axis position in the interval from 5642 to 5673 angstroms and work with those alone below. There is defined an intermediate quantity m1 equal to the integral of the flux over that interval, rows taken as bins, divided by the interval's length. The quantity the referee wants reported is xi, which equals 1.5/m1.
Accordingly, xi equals 0.119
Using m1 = 12.6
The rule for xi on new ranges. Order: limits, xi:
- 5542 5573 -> 0.117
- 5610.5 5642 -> 0.109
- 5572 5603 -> 0.119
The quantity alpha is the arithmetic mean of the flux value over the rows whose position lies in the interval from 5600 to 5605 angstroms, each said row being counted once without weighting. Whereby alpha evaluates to 14.0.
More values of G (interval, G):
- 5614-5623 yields 67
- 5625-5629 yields 61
